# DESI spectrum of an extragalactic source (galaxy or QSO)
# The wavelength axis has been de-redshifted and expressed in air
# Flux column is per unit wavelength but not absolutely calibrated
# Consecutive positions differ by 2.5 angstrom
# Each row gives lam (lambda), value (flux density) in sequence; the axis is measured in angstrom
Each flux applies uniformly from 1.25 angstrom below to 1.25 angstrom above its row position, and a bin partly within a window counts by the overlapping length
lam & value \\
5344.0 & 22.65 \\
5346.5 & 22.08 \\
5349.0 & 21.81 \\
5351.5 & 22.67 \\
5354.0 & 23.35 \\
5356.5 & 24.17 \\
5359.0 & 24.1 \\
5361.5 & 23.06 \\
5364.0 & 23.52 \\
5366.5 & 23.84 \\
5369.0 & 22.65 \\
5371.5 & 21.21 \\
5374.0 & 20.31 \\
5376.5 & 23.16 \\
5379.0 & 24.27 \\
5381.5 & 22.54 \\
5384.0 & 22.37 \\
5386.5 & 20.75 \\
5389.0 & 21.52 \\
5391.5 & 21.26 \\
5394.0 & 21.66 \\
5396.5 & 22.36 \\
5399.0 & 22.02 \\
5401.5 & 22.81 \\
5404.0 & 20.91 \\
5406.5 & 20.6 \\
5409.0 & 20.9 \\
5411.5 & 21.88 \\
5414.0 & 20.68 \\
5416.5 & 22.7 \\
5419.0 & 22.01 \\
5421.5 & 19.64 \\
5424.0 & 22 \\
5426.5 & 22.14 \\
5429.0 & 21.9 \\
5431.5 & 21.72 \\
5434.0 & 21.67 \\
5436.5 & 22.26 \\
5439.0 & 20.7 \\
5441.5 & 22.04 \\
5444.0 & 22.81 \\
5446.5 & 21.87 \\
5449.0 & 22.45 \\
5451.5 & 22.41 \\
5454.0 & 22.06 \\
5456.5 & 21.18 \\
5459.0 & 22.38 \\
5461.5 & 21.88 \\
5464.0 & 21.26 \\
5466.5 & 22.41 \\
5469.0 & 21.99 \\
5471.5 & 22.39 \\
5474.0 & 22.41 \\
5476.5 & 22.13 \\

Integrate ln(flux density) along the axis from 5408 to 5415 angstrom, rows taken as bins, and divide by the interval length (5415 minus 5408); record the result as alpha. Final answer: 3.05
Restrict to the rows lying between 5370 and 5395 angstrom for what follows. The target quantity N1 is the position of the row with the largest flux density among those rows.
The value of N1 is 5379.0 angstrom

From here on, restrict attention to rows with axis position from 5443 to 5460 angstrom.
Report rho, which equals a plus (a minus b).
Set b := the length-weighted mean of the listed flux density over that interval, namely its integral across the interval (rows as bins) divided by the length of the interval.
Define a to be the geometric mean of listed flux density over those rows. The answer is 22.2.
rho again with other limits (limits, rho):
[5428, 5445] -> 21.9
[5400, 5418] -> 21.4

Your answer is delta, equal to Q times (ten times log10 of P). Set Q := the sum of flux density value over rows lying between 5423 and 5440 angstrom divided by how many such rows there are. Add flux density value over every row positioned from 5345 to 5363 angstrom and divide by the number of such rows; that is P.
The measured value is 297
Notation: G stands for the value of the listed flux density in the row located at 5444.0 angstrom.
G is 22.81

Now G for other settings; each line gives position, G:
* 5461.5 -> 21.88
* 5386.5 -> 20.75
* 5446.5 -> 21.87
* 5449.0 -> 22.45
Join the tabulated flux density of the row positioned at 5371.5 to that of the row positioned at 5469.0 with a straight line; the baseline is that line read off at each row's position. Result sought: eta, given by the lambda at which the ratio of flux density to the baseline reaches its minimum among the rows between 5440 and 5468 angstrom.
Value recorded 5456.5 angstrom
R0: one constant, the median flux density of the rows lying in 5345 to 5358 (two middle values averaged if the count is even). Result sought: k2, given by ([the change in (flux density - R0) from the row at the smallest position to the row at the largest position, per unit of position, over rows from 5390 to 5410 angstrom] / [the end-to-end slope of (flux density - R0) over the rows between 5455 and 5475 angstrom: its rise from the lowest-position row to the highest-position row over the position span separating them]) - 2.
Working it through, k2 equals -2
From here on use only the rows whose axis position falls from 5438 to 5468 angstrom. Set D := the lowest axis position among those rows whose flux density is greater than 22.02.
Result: 5441.5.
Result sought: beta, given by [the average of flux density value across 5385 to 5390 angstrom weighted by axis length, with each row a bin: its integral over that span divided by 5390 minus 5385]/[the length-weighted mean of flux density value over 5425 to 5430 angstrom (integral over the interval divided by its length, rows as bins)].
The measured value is 0.96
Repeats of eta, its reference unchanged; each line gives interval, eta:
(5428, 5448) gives 5439.0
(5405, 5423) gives 5421.5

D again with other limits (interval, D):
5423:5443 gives 5426.5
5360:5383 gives 5361.5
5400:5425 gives 5401.5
